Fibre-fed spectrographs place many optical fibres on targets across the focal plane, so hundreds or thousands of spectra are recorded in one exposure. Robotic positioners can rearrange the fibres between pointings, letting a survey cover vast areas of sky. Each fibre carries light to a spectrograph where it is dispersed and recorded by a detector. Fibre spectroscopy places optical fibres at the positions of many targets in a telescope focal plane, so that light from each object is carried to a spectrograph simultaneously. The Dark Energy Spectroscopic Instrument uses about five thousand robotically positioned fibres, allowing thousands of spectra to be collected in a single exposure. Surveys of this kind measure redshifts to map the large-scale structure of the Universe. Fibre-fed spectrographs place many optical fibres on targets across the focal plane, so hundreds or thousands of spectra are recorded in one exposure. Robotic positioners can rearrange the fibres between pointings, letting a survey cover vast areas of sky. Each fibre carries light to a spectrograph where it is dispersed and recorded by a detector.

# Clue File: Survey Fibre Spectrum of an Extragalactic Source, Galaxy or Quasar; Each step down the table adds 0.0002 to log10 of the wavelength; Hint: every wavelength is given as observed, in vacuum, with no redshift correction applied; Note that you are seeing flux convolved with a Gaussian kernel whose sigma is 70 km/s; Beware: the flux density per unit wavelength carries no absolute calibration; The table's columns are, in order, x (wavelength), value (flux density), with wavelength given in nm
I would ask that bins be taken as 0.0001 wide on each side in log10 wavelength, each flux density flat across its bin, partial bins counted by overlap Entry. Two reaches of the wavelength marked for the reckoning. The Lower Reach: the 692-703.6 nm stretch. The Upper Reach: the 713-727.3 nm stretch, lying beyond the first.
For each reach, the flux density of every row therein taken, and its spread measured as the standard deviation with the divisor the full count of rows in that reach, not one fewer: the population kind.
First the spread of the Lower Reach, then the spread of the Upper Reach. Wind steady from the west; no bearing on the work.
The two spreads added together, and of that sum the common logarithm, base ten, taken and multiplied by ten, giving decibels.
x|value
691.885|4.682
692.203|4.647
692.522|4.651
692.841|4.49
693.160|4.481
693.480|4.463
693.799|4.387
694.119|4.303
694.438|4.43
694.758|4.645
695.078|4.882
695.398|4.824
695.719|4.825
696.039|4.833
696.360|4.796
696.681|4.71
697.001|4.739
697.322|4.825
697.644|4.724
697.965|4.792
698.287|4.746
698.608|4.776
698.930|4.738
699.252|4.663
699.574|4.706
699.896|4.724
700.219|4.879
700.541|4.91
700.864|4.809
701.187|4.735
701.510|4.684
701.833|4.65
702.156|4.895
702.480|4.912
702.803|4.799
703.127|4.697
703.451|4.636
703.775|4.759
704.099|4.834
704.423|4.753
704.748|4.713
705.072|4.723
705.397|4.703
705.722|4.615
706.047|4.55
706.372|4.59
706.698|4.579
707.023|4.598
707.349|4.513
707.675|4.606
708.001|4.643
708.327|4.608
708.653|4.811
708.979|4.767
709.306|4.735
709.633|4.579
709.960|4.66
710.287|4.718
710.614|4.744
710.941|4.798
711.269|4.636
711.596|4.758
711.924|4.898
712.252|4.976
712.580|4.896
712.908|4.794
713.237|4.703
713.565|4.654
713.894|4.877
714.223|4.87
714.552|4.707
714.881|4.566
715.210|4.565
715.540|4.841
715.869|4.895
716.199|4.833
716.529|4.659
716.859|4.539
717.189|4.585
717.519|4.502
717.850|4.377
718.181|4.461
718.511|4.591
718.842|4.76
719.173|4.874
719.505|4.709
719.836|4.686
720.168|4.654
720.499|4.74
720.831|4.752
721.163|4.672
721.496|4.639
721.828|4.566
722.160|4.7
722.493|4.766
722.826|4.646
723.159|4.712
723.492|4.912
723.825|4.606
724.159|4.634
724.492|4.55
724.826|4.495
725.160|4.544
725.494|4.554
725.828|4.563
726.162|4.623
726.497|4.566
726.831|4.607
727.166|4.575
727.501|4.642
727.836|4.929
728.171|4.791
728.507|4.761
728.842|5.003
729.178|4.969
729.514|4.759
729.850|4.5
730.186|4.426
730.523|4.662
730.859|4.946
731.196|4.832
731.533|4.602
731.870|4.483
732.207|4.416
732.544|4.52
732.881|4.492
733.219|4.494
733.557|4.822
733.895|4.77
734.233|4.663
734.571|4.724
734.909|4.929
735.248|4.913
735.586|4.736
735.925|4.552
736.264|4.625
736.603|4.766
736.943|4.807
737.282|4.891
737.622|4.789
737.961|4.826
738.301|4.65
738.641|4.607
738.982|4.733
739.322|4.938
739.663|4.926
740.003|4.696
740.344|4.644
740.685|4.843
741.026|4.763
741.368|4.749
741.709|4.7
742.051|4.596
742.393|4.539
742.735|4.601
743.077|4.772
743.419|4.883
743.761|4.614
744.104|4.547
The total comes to -5.6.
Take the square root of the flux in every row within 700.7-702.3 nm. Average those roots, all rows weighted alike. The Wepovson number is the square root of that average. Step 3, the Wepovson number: 1.48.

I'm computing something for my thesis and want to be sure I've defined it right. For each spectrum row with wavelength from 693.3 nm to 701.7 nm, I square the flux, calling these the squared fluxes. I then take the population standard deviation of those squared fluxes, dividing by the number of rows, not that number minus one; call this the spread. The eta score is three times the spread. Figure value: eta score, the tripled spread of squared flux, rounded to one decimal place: 4.2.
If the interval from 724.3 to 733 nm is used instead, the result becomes 4.8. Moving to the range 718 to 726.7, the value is 3.0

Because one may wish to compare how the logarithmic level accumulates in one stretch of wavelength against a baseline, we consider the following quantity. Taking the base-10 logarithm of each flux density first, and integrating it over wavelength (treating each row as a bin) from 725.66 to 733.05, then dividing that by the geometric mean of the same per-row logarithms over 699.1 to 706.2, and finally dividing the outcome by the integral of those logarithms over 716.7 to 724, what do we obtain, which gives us 1.50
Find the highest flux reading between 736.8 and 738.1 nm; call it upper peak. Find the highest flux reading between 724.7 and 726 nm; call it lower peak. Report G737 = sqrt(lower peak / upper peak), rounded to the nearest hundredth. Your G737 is 0.97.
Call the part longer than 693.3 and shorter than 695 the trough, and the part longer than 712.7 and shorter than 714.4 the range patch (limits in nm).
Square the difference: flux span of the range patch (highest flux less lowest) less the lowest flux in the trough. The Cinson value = 16.6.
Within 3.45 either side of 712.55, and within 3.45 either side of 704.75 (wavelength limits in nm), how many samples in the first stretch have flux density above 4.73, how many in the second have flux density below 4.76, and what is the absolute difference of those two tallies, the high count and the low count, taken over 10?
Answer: 0.50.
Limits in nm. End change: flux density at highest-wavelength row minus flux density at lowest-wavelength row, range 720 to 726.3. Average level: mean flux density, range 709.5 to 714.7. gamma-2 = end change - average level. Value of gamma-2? -4.80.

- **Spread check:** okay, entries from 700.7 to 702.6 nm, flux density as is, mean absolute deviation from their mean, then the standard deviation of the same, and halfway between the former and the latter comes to 0.10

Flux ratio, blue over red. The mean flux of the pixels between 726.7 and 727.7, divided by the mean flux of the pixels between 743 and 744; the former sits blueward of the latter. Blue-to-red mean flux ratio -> 0.97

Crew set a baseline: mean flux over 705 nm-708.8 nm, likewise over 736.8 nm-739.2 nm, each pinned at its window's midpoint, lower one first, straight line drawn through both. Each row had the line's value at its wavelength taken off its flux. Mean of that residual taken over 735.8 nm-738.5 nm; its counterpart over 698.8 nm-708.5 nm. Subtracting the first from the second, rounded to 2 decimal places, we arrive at 0.11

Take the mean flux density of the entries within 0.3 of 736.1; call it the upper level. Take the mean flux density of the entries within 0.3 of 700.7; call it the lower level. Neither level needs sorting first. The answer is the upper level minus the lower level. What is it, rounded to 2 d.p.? -0.27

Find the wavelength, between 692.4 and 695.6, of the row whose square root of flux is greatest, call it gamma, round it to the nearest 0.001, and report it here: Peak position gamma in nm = 695.078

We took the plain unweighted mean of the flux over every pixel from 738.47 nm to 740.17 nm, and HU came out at 4.78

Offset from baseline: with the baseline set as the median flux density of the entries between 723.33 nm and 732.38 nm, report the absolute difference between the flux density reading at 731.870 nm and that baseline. 0.12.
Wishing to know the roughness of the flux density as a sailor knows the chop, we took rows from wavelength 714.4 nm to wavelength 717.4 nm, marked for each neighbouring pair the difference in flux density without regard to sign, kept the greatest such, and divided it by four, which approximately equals 0.069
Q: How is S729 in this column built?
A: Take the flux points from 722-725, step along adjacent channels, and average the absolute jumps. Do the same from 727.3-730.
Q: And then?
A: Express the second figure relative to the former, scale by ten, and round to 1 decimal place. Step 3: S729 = 14.8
